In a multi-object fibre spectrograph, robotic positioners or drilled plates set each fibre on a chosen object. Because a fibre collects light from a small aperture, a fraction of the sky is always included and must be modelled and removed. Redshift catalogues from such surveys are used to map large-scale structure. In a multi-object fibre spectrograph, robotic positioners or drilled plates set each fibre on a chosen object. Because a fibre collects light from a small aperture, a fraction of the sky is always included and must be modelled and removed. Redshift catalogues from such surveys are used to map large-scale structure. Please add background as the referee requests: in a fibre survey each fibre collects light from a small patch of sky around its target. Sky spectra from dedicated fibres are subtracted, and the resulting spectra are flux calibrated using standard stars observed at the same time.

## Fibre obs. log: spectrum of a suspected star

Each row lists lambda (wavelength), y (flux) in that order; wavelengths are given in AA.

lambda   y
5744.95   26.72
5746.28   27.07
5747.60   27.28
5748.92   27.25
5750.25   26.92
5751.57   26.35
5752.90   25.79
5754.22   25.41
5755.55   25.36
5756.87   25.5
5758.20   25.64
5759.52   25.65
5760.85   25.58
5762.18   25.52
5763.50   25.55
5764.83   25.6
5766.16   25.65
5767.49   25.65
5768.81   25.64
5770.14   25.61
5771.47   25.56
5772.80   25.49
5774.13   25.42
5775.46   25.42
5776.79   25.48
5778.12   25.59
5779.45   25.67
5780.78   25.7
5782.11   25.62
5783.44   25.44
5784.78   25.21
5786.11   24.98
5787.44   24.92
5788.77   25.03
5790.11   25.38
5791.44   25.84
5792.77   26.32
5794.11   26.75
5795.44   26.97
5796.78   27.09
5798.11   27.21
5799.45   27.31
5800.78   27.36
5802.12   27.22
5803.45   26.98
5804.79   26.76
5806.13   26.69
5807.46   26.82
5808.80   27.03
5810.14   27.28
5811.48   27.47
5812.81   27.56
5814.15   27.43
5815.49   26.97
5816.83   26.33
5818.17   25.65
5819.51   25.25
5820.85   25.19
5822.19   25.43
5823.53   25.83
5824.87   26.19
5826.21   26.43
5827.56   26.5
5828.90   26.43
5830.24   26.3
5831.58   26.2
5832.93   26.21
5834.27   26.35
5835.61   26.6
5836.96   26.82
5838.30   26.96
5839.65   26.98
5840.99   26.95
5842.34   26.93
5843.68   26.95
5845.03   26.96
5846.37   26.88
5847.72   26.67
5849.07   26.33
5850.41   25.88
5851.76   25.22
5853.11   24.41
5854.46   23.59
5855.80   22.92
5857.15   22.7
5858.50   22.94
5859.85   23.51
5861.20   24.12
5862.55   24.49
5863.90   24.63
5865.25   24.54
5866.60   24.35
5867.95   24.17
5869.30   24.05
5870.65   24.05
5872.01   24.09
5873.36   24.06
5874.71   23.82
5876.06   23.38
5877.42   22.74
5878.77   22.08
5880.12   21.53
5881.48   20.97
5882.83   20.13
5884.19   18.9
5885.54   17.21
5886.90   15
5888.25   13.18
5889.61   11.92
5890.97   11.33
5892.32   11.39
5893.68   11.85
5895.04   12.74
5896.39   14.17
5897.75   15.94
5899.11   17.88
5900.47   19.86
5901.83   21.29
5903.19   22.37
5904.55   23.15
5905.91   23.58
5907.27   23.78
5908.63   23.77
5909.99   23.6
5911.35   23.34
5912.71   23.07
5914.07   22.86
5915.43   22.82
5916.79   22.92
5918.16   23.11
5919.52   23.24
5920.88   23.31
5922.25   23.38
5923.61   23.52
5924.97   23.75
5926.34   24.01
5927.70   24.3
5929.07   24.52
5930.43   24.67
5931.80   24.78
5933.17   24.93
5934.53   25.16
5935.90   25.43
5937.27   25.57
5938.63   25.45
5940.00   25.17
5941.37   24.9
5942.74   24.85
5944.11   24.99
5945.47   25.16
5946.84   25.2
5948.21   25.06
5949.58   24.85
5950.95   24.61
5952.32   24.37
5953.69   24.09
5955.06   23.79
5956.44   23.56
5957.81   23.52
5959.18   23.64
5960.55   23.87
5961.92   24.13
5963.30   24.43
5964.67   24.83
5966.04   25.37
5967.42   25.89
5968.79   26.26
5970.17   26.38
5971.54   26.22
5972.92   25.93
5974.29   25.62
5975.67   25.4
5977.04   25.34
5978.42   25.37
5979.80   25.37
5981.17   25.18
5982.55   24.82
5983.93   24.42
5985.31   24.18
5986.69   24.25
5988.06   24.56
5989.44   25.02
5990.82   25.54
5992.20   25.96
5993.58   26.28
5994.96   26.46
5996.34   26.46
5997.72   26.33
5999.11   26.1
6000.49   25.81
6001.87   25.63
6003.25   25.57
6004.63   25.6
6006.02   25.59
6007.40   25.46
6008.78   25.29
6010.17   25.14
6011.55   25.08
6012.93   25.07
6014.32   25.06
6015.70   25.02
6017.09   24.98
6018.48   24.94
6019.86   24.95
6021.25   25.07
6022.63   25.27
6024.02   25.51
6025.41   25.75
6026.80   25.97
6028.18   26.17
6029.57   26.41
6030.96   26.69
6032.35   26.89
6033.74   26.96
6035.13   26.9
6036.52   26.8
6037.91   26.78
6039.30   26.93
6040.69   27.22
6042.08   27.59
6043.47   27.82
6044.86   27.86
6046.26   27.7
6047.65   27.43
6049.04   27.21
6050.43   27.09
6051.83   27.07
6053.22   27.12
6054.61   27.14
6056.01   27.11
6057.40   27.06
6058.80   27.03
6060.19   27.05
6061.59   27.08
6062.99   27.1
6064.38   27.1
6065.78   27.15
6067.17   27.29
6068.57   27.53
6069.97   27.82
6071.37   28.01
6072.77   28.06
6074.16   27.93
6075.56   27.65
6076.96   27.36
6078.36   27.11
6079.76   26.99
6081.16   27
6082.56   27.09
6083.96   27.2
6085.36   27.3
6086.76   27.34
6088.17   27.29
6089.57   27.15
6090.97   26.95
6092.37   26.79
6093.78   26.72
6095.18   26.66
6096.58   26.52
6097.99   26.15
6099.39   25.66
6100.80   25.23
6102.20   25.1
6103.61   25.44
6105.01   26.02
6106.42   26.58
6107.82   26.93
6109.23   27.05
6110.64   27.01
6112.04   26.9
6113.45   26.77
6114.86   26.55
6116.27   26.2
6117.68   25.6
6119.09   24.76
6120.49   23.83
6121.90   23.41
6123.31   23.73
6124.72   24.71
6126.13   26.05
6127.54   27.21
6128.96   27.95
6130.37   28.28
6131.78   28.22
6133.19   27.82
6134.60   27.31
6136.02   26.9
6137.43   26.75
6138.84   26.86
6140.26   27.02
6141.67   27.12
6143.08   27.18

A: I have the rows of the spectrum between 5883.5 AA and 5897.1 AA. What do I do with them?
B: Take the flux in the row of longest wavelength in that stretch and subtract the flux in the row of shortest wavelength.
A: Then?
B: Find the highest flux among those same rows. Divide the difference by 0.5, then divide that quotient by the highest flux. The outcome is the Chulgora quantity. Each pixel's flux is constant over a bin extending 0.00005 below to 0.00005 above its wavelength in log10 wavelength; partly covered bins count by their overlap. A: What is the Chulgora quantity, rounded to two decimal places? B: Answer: -0.50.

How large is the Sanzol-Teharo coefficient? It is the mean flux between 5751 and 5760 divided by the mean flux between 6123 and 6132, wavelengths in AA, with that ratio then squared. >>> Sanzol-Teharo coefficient 0.93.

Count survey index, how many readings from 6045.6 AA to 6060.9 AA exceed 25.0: 11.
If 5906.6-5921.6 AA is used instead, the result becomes 0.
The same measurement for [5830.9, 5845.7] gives 11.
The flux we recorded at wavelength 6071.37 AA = 28.01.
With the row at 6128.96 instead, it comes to 27.95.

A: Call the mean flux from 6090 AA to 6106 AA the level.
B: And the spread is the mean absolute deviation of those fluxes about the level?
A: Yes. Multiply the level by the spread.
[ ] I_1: 15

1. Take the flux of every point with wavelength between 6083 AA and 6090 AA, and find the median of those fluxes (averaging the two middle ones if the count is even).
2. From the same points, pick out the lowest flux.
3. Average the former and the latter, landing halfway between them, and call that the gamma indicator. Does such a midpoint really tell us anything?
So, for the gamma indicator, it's 27.2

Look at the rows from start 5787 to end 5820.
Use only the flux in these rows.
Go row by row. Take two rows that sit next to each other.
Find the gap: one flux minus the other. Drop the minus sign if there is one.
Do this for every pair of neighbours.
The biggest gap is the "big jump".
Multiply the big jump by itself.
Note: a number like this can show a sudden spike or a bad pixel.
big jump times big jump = 0.46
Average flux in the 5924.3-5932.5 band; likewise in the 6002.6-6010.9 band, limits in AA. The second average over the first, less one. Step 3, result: 0.05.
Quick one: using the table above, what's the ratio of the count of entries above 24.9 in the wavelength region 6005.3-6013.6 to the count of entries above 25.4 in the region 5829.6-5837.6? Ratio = 1.0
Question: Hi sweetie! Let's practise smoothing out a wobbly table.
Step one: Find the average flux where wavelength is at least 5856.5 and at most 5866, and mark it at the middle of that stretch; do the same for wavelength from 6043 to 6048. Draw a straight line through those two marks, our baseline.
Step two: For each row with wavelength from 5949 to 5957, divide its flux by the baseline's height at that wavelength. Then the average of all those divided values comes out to 0.94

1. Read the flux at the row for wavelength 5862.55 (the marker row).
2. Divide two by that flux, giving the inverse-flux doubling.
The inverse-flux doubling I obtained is 0.0817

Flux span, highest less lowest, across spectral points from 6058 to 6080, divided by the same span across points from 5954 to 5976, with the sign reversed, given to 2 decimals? -0.37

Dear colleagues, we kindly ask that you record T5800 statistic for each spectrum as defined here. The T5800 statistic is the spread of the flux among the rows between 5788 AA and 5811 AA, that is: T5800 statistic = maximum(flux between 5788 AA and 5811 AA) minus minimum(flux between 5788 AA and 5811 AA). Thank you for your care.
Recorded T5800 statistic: 2.3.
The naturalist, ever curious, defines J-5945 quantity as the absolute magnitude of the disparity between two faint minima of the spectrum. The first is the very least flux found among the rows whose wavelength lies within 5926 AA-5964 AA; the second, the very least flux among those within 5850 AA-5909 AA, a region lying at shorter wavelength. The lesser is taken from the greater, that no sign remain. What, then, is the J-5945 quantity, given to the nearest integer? 12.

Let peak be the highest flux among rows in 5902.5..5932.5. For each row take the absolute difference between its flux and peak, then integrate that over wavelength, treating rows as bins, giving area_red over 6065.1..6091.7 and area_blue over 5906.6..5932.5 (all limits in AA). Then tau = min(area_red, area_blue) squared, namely 904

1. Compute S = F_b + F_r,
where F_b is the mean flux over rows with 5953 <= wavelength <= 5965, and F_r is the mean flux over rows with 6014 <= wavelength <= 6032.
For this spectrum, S 49.5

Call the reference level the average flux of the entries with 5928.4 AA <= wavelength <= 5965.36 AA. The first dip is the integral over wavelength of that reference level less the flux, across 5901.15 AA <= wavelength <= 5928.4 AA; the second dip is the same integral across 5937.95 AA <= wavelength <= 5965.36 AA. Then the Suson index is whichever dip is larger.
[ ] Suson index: 38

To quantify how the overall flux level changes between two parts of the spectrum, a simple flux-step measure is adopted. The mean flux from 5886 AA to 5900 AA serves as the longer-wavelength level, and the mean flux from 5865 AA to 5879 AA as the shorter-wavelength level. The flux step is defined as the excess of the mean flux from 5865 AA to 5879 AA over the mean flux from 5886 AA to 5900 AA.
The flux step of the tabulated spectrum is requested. 10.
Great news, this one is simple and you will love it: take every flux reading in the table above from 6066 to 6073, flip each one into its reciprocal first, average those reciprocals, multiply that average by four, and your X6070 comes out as 0.144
